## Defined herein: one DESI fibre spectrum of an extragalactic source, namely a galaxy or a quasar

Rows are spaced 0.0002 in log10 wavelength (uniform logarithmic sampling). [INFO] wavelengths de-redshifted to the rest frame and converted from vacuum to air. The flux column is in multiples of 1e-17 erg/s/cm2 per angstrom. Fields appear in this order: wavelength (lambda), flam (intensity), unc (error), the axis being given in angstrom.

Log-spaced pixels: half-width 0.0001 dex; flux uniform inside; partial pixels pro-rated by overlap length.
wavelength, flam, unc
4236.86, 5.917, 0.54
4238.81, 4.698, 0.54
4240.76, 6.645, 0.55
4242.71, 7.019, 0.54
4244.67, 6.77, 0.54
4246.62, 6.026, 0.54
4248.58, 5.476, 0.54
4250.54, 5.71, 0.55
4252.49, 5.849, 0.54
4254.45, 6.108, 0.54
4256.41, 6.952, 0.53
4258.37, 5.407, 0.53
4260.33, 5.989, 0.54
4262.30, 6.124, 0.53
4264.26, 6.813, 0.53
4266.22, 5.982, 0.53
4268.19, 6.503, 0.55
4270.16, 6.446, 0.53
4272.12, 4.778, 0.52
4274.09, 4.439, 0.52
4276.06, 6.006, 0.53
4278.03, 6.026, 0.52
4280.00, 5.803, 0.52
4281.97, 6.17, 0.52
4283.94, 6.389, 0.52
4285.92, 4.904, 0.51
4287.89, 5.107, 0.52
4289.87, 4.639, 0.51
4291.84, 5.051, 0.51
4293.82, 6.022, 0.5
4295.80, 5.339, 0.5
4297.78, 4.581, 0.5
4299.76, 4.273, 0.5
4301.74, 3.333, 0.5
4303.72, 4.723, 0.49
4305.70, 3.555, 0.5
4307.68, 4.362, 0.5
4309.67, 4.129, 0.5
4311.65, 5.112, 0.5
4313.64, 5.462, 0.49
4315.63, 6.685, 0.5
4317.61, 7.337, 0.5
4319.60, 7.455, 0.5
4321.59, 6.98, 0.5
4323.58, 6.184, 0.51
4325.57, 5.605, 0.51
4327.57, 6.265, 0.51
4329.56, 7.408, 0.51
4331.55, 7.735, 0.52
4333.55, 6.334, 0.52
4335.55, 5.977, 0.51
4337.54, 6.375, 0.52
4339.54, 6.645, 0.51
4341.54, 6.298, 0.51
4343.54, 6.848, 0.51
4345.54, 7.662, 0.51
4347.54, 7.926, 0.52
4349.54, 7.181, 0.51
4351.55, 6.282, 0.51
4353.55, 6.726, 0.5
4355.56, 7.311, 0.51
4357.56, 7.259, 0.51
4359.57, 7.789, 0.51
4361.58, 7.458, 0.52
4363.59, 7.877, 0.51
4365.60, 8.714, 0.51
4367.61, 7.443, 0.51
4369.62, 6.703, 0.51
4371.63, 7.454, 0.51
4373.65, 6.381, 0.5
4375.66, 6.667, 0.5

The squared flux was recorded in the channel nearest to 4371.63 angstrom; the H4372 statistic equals 56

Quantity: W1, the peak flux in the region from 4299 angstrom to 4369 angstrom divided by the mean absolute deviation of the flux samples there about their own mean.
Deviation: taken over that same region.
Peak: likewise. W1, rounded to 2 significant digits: 8.3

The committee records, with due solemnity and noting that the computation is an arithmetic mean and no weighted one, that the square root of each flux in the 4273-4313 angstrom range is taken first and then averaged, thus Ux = 2.23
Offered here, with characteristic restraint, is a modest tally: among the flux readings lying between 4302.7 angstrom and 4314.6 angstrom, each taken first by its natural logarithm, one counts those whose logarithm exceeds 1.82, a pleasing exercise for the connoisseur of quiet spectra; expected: 0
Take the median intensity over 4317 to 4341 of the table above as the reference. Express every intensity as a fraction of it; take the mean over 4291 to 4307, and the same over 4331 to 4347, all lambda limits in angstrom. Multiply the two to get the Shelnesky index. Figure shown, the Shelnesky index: 0.73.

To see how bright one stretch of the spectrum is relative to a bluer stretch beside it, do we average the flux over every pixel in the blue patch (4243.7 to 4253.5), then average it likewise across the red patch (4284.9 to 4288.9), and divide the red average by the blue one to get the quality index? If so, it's 0.84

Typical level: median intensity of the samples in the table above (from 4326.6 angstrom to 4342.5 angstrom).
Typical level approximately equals 6.4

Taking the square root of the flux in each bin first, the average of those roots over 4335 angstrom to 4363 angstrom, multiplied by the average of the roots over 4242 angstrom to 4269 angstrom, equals 6.6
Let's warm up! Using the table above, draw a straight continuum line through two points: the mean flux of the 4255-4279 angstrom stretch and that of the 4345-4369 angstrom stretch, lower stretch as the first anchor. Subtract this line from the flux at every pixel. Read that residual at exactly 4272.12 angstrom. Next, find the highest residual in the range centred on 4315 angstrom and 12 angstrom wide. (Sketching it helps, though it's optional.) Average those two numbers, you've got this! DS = -0.3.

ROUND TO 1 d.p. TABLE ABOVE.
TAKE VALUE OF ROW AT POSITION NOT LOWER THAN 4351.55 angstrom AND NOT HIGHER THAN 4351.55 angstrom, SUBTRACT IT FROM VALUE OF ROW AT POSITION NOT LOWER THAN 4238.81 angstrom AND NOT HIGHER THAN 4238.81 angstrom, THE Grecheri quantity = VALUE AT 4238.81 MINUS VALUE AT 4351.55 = -1.6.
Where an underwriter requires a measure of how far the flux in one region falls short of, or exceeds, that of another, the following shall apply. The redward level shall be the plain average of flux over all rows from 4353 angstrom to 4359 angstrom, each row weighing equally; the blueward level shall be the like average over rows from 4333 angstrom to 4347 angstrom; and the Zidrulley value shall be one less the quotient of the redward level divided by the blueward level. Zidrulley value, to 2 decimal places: -0.08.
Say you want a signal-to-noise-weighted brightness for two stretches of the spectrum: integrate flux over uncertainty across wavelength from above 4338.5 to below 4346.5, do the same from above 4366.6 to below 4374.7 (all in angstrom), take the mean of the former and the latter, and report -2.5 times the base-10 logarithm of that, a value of -5.10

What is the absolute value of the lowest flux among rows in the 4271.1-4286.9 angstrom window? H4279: 4.4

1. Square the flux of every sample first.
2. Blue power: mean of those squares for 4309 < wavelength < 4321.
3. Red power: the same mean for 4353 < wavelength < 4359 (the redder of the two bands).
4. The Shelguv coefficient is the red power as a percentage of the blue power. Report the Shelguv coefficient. 133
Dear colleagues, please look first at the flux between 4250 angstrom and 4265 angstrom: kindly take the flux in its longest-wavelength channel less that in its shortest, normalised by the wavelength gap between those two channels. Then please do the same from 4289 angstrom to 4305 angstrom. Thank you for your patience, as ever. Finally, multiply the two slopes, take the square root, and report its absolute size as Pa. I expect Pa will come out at 0.022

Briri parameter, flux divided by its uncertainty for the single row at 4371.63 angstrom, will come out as 15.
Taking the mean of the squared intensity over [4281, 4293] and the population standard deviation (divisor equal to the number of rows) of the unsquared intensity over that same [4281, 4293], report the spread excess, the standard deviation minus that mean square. -29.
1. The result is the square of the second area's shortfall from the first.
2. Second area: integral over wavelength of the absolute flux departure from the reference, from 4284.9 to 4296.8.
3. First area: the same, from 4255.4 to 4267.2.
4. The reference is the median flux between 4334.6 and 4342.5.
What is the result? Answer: 64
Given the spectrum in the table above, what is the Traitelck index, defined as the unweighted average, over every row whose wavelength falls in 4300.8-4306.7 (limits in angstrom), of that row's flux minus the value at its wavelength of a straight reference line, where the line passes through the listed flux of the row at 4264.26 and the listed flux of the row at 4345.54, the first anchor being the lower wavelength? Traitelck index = -3.4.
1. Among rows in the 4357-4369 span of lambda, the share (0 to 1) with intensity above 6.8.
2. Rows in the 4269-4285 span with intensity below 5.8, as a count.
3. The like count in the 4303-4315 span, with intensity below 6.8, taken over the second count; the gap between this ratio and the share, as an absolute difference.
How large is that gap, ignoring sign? 2.0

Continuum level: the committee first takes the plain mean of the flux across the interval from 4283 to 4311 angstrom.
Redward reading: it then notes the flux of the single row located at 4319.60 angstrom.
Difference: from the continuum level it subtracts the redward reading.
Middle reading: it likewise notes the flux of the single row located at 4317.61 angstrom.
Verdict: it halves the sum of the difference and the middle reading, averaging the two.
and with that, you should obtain 2.31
